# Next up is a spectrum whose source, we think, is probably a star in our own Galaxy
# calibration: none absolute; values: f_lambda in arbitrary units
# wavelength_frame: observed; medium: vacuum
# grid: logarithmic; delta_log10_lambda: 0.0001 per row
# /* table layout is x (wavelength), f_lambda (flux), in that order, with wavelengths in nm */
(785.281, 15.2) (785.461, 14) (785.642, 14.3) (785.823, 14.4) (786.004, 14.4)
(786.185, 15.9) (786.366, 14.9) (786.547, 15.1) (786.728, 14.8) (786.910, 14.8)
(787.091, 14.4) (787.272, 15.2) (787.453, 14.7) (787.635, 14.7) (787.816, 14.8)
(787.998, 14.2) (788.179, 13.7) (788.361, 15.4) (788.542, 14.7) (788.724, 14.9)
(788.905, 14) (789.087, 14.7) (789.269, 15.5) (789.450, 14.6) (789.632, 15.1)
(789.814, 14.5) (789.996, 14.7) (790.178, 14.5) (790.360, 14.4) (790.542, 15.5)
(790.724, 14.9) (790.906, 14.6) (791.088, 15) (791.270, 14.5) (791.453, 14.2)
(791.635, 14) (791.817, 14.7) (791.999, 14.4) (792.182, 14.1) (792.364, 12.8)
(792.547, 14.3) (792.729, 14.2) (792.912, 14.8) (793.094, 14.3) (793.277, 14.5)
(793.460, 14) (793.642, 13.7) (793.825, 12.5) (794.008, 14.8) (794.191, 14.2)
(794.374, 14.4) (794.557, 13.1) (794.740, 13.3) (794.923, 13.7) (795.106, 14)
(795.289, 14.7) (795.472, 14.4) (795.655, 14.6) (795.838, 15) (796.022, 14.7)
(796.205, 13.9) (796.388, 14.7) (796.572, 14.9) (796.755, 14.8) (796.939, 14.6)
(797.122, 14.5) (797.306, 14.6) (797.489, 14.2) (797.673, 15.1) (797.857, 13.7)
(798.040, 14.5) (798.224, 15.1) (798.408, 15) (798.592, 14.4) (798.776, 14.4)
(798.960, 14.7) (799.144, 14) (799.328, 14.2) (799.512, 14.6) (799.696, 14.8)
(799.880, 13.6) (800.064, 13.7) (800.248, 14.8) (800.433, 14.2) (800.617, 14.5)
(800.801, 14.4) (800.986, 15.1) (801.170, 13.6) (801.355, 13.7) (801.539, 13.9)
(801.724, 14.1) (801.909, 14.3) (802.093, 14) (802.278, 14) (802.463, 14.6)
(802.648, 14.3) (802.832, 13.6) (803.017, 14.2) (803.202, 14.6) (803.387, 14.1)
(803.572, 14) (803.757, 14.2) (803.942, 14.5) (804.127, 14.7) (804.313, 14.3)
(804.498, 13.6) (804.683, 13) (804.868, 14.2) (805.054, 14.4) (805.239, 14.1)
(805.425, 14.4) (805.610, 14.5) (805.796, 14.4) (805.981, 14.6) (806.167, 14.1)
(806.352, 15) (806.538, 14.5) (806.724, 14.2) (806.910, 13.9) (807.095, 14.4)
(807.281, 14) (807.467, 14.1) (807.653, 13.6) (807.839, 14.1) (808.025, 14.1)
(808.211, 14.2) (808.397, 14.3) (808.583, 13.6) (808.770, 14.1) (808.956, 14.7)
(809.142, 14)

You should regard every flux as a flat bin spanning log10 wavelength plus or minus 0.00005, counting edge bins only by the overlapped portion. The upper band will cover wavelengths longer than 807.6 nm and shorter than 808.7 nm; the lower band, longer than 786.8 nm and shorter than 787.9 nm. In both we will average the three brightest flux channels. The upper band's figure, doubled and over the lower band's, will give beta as 1.90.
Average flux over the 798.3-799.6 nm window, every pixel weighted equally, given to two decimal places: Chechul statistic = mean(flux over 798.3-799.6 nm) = 14.47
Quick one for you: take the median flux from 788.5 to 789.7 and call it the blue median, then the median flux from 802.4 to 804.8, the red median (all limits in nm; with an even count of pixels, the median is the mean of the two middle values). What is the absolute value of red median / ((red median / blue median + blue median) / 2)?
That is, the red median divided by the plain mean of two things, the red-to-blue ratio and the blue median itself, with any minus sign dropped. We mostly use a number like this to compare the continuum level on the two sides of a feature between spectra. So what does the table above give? 1.81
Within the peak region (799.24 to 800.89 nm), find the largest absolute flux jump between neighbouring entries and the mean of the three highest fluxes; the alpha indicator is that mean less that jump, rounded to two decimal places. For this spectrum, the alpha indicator 13.53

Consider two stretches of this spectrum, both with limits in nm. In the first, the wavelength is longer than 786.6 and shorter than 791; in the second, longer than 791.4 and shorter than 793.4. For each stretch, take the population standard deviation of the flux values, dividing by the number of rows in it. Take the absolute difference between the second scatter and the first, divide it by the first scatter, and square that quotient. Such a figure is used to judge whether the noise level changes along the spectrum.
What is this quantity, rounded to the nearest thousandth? 0.034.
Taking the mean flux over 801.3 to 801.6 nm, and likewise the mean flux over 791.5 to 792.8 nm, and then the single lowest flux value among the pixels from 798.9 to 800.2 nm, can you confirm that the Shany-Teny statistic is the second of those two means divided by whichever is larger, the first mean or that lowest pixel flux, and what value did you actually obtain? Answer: 1.02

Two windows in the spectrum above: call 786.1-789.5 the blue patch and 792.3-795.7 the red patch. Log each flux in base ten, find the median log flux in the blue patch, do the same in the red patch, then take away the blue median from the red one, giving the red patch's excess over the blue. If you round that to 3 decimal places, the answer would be -0.018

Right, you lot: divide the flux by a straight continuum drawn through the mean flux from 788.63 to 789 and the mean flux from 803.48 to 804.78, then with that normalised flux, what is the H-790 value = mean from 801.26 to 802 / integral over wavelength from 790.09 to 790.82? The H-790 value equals 1.32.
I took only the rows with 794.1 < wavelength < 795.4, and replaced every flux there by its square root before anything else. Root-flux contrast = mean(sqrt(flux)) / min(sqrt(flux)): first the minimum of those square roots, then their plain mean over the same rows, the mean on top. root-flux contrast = 1.03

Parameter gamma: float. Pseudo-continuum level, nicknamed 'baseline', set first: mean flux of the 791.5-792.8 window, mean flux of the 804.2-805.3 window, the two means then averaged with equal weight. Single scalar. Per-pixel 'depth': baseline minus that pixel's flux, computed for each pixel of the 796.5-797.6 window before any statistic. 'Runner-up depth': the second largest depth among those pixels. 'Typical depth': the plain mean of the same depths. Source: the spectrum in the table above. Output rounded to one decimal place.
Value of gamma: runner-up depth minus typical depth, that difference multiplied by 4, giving 0.4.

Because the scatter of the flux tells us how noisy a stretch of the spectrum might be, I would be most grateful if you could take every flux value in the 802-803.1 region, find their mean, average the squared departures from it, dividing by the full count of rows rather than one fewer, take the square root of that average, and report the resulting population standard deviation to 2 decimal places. 0.31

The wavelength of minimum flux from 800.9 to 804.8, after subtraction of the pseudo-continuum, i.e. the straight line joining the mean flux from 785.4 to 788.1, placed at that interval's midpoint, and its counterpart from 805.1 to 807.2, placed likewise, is 804.683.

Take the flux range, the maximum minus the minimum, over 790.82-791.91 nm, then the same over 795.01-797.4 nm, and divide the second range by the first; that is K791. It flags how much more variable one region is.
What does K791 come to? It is 1.10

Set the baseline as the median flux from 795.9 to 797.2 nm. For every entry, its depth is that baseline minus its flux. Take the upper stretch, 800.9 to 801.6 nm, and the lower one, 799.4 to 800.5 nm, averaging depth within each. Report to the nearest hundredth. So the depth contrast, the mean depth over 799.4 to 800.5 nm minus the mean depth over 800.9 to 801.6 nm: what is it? -0.21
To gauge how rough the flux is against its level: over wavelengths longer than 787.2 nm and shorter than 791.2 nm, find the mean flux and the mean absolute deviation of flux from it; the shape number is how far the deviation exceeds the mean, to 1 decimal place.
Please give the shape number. -14.4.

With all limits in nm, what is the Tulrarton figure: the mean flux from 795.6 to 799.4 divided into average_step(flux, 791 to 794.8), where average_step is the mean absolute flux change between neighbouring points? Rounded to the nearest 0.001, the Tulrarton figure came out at 0.045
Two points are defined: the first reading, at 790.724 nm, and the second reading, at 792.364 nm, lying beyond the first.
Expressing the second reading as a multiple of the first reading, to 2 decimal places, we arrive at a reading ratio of 0.86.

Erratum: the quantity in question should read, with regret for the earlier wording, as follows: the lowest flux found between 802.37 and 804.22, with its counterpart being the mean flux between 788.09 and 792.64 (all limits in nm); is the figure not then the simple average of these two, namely 14.1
